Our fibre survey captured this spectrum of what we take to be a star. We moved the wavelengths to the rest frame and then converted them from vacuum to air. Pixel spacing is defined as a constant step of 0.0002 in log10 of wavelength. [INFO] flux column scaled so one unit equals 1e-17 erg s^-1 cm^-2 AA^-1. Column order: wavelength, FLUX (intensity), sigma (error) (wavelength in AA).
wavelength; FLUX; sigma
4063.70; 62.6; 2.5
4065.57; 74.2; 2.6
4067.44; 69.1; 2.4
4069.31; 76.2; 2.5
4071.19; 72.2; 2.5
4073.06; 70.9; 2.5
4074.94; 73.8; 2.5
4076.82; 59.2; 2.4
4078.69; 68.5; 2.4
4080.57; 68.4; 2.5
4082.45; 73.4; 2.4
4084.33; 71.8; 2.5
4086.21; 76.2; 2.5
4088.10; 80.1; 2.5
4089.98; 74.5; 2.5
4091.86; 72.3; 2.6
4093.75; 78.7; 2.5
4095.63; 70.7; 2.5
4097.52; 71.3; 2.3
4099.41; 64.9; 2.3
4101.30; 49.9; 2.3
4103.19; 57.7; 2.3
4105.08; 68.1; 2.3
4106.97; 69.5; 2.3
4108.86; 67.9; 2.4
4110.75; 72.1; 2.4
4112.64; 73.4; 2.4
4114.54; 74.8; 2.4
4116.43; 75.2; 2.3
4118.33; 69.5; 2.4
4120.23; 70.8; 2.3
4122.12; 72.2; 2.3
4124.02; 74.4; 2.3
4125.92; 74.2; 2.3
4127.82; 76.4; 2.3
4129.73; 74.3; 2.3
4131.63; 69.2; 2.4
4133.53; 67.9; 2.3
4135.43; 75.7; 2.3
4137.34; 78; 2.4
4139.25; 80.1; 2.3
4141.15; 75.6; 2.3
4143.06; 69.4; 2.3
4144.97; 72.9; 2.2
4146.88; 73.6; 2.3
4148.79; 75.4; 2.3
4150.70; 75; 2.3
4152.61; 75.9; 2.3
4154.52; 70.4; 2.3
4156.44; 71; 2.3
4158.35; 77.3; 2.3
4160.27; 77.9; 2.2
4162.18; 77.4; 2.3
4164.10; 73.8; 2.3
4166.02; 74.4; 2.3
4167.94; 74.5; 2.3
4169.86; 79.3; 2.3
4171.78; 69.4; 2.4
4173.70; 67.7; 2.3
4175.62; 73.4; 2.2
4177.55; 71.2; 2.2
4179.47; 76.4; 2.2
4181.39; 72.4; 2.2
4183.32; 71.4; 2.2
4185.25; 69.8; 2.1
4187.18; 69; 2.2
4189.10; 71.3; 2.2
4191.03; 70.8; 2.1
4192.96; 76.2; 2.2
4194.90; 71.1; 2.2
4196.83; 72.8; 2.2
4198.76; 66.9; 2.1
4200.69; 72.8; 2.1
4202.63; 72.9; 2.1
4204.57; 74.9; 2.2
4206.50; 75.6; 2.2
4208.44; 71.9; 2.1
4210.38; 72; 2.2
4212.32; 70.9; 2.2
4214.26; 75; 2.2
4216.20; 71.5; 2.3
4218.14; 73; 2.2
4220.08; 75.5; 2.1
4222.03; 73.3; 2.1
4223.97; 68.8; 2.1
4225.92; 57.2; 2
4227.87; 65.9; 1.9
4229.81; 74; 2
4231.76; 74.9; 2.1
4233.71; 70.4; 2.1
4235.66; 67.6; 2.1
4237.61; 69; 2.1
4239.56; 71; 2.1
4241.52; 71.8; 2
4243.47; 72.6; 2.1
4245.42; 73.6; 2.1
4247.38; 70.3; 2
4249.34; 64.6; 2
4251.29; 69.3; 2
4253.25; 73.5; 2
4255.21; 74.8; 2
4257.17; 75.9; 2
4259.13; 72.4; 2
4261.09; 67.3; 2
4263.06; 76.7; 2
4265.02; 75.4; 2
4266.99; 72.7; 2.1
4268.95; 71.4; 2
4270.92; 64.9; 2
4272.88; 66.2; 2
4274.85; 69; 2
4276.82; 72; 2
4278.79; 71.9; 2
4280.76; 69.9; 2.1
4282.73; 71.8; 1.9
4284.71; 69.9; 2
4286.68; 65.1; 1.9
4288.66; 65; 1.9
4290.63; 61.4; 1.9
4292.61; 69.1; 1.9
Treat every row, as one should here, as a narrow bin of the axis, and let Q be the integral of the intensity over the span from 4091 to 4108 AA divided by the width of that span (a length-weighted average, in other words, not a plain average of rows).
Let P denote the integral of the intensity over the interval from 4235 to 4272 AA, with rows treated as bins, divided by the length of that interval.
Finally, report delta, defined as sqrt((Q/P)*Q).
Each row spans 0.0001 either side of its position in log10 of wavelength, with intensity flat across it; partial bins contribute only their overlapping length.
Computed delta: 7.93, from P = 71.3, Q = 67.0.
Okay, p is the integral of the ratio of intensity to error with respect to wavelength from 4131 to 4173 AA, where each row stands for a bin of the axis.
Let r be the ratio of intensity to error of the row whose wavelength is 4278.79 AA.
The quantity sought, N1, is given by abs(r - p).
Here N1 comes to 1319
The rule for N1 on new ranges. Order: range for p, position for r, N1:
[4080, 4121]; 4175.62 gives 1169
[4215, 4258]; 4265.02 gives 1439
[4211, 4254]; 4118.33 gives 1430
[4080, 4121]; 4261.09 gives 1169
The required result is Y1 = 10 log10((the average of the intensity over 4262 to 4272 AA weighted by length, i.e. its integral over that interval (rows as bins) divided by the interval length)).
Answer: 18.6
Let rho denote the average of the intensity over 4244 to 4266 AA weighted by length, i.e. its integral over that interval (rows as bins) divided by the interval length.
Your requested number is 72.2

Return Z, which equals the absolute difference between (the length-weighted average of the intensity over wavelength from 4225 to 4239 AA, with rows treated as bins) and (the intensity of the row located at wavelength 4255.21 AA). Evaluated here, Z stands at 6.2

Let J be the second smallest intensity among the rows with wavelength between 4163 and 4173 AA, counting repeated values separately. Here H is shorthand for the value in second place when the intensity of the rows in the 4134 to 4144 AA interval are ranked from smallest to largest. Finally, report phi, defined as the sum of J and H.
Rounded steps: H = 75.6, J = 73.8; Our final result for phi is 149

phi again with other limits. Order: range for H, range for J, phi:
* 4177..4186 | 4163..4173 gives 145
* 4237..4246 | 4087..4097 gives 143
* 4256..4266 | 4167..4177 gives 142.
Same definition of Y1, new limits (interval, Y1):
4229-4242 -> 18.5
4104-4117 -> 18.5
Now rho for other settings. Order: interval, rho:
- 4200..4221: 73.3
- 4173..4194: 71.8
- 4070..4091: 71.8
